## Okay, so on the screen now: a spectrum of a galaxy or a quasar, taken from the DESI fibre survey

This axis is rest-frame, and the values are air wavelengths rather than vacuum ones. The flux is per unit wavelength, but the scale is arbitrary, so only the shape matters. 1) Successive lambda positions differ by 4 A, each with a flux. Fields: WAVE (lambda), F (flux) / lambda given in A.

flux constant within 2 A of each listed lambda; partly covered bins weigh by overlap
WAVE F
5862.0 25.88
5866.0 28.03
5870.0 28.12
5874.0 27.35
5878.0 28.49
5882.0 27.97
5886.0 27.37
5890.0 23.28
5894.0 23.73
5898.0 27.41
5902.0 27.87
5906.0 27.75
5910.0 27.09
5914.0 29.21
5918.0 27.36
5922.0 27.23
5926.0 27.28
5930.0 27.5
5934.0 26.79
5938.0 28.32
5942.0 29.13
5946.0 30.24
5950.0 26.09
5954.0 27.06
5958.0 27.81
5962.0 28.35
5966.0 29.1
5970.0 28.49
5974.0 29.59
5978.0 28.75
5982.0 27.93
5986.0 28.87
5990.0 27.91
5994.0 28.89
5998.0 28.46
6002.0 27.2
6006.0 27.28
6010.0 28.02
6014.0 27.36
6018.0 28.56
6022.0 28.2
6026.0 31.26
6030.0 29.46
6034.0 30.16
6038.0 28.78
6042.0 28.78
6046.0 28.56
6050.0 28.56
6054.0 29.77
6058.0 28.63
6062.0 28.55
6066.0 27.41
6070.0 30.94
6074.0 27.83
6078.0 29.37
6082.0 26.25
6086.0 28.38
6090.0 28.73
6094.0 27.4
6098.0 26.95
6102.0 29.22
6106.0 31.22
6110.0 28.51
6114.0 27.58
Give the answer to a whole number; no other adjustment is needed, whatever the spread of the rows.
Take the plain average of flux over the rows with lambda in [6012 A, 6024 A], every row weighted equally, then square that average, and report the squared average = 786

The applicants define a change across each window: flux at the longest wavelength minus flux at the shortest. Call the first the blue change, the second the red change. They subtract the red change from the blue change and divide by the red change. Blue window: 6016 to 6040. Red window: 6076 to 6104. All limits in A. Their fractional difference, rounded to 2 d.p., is -2.47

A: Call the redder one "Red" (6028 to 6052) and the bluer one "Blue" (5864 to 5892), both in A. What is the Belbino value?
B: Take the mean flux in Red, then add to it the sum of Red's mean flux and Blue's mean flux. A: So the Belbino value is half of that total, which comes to 42.7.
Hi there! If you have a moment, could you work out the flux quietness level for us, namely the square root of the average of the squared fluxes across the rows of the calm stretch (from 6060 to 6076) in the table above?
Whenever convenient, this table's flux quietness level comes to 28.7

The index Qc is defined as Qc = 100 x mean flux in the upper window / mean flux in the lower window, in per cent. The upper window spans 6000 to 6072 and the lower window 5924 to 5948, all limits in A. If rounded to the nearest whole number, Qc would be 102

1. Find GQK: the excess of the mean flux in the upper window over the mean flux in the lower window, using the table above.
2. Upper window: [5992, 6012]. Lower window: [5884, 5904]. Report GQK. 2.0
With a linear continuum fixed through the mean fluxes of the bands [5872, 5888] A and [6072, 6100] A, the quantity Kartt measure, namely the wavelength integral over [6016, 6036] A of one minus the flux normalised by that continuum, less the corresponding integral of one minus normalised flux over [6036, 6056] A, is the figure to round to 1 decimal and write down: -0.5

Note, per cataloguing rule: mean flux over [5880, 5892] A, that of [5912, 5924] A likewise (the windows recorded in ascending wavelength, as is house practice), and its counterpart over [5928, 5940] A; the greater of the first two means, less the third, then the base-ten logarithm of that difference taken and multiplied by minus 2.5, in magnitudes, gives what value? 1.0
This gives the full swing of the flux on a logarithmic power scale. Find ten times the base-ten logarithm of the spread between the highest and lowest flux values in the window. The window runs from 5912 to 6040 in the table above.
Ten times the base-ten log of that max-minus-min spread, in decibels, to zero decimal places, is 7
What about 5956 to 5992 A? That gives 3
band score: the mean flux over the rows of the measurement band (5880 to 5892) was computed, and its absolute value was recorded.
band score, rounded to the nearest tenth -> 26.2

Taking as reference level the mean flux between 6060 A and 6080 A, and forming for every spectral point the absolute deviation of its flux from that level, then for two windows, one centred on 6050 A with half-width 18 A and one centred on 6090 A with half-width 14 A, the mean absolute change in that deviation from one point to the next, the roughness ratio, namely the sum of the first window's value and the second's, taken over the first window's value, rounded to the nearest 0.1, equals 3.5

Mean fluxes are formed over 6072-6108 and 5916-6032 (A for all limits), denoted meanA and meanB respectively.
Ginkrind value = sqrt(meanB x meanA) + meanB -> 56.5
